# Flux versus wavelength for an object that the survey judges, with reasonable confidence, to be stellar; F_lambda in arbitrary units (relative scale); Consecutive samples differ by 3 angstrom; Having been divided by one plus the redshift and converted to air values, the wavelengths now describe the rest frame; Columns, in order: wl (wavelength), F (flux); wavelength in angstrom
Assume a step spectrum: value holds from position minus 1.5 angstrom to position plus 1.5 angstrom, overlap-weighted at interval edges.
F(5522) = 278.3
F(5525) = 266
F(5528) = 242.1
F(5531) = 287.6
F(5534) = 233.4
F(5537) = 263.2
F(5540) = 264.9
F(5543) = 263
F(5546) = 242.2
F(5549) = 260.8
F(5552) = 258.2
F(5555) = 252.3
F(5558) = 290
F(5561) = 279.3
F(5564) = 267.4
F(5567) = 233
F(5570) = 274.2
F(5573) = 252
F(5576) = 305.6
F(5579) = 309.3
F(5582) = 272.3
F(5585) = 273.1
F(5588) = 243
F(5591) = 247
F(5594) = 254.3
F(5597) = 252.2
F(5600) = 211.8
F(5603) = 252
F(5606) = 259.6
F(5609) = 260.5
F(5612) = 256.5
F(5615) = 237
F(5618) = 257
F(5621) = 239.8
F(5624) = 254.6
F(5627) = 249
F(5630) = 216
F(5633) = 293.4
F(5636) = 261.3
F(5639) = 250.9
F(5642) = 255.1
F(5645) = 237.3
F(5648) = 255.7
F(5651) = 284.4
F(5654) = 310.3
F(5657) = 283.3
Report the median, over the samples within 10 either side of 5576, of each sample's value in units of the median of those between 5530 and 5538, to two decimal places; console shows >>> 1.04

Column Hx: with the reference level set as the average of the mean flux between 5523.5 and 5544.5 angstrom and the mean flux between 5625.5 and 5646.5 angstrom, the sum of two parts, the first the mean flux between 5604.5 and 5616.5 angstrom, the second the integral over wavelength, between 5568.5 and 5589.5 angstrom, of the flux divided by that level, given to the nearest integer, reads 276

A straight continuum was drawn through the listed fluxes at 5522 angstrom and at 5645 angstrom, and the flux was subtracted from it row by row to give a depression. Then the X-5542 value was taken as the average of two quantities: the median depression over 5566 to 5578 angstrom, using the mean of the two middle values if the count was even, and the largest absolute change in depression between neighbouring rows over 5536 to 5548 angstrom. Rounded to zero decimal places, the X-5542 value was 9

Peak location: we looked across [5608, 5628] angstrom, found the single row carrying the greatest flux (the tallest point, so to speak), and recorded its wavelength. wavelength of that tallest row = 5609 angstrom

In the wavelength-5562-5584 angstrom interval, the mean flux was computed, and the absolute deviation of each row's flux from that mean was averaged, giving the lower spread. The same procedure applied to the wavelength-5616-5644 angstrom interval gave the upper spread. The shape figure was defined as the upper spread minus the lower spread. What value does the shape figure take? -7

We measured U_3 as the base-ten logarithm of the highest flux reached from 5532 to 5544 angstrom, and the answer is 2.42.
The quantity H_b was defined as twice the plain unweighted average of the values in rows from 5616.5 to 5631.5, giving 487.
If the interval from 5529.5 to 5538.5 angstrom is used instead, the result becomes 523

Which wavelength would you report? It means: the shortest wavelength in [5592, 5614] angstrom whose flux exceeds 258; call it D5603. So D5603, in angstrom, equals 5606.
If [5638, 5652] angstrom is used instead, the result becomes 5651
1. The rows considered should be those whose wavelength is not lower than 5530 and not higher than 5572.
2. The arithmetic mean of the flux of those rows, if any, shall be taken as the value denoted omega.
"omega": 262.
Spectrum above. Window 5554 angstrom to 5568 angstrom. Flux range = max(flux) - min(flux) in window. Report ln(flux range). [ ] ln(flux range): 4.04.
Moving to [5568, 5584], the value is 4.05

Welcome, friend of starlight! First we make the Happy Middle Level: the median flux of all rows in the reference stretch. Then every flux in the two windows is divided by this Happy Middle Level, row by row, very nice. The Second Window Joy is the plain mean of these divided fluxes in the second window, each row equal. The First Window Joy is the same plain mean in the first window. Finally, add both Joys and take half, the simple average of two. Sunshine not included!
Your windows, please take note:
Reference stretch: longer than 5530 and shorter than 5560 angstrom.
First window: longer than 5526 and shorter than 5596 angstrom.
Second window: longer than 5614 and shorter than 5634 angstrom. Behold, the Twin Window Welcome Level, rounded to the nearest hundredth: 0.98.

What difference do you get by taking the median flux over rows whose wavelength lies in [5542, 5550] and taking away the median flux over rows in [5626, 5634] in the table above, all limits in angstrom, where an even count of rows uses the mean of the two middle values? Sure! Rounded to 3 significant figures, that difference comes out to 11.8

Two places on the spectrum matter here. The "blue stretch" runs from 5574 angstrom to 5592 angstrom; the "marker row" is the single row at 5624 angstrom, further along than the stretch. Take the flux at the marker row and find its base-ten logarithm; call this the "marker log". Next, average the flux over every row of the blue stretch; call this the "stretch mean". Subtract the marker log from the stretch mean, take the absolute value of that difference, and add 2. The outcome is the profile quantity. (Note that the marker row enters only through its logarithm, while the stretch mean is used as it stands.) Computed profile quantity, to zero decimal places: 275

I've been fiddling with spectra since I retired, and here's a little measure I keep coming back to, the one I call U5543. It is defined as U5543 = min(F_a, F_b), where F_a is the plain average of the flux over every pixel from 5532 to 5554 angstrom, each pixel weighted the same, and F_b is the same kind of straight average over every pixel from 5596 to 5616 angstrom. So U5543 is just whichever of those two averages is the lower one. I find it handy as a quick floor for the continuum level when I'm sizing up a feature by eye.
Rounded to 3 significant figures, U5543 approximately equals 247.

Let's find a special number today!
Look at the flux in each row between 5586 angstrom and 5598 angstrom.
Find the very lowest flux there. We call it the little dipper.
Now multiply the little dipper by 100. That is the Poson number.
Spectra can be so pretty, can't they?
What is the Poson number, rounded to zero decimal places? 24300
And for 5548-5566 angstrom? 25230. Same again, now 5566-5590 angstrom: 23300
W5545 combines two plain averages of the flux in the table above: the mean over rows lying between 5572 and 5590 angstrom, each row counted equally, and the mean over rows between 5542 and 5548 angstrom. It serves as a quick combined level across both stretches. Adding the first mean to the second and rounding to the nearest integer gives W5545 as 528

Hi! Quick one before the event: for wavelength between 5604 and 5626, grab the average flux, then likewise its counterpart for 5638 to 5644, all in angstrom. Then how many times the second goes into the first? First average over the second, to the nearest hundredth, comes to 1.00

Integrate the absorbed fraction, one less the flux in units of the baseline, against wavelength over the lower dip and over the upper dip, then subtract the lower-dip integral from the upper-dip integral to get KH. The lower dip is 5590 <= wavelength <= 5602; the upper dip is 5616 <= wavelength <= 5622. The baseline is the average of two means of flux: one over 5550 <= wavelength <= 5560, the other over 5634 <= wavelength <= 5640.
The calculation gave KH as -0.6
